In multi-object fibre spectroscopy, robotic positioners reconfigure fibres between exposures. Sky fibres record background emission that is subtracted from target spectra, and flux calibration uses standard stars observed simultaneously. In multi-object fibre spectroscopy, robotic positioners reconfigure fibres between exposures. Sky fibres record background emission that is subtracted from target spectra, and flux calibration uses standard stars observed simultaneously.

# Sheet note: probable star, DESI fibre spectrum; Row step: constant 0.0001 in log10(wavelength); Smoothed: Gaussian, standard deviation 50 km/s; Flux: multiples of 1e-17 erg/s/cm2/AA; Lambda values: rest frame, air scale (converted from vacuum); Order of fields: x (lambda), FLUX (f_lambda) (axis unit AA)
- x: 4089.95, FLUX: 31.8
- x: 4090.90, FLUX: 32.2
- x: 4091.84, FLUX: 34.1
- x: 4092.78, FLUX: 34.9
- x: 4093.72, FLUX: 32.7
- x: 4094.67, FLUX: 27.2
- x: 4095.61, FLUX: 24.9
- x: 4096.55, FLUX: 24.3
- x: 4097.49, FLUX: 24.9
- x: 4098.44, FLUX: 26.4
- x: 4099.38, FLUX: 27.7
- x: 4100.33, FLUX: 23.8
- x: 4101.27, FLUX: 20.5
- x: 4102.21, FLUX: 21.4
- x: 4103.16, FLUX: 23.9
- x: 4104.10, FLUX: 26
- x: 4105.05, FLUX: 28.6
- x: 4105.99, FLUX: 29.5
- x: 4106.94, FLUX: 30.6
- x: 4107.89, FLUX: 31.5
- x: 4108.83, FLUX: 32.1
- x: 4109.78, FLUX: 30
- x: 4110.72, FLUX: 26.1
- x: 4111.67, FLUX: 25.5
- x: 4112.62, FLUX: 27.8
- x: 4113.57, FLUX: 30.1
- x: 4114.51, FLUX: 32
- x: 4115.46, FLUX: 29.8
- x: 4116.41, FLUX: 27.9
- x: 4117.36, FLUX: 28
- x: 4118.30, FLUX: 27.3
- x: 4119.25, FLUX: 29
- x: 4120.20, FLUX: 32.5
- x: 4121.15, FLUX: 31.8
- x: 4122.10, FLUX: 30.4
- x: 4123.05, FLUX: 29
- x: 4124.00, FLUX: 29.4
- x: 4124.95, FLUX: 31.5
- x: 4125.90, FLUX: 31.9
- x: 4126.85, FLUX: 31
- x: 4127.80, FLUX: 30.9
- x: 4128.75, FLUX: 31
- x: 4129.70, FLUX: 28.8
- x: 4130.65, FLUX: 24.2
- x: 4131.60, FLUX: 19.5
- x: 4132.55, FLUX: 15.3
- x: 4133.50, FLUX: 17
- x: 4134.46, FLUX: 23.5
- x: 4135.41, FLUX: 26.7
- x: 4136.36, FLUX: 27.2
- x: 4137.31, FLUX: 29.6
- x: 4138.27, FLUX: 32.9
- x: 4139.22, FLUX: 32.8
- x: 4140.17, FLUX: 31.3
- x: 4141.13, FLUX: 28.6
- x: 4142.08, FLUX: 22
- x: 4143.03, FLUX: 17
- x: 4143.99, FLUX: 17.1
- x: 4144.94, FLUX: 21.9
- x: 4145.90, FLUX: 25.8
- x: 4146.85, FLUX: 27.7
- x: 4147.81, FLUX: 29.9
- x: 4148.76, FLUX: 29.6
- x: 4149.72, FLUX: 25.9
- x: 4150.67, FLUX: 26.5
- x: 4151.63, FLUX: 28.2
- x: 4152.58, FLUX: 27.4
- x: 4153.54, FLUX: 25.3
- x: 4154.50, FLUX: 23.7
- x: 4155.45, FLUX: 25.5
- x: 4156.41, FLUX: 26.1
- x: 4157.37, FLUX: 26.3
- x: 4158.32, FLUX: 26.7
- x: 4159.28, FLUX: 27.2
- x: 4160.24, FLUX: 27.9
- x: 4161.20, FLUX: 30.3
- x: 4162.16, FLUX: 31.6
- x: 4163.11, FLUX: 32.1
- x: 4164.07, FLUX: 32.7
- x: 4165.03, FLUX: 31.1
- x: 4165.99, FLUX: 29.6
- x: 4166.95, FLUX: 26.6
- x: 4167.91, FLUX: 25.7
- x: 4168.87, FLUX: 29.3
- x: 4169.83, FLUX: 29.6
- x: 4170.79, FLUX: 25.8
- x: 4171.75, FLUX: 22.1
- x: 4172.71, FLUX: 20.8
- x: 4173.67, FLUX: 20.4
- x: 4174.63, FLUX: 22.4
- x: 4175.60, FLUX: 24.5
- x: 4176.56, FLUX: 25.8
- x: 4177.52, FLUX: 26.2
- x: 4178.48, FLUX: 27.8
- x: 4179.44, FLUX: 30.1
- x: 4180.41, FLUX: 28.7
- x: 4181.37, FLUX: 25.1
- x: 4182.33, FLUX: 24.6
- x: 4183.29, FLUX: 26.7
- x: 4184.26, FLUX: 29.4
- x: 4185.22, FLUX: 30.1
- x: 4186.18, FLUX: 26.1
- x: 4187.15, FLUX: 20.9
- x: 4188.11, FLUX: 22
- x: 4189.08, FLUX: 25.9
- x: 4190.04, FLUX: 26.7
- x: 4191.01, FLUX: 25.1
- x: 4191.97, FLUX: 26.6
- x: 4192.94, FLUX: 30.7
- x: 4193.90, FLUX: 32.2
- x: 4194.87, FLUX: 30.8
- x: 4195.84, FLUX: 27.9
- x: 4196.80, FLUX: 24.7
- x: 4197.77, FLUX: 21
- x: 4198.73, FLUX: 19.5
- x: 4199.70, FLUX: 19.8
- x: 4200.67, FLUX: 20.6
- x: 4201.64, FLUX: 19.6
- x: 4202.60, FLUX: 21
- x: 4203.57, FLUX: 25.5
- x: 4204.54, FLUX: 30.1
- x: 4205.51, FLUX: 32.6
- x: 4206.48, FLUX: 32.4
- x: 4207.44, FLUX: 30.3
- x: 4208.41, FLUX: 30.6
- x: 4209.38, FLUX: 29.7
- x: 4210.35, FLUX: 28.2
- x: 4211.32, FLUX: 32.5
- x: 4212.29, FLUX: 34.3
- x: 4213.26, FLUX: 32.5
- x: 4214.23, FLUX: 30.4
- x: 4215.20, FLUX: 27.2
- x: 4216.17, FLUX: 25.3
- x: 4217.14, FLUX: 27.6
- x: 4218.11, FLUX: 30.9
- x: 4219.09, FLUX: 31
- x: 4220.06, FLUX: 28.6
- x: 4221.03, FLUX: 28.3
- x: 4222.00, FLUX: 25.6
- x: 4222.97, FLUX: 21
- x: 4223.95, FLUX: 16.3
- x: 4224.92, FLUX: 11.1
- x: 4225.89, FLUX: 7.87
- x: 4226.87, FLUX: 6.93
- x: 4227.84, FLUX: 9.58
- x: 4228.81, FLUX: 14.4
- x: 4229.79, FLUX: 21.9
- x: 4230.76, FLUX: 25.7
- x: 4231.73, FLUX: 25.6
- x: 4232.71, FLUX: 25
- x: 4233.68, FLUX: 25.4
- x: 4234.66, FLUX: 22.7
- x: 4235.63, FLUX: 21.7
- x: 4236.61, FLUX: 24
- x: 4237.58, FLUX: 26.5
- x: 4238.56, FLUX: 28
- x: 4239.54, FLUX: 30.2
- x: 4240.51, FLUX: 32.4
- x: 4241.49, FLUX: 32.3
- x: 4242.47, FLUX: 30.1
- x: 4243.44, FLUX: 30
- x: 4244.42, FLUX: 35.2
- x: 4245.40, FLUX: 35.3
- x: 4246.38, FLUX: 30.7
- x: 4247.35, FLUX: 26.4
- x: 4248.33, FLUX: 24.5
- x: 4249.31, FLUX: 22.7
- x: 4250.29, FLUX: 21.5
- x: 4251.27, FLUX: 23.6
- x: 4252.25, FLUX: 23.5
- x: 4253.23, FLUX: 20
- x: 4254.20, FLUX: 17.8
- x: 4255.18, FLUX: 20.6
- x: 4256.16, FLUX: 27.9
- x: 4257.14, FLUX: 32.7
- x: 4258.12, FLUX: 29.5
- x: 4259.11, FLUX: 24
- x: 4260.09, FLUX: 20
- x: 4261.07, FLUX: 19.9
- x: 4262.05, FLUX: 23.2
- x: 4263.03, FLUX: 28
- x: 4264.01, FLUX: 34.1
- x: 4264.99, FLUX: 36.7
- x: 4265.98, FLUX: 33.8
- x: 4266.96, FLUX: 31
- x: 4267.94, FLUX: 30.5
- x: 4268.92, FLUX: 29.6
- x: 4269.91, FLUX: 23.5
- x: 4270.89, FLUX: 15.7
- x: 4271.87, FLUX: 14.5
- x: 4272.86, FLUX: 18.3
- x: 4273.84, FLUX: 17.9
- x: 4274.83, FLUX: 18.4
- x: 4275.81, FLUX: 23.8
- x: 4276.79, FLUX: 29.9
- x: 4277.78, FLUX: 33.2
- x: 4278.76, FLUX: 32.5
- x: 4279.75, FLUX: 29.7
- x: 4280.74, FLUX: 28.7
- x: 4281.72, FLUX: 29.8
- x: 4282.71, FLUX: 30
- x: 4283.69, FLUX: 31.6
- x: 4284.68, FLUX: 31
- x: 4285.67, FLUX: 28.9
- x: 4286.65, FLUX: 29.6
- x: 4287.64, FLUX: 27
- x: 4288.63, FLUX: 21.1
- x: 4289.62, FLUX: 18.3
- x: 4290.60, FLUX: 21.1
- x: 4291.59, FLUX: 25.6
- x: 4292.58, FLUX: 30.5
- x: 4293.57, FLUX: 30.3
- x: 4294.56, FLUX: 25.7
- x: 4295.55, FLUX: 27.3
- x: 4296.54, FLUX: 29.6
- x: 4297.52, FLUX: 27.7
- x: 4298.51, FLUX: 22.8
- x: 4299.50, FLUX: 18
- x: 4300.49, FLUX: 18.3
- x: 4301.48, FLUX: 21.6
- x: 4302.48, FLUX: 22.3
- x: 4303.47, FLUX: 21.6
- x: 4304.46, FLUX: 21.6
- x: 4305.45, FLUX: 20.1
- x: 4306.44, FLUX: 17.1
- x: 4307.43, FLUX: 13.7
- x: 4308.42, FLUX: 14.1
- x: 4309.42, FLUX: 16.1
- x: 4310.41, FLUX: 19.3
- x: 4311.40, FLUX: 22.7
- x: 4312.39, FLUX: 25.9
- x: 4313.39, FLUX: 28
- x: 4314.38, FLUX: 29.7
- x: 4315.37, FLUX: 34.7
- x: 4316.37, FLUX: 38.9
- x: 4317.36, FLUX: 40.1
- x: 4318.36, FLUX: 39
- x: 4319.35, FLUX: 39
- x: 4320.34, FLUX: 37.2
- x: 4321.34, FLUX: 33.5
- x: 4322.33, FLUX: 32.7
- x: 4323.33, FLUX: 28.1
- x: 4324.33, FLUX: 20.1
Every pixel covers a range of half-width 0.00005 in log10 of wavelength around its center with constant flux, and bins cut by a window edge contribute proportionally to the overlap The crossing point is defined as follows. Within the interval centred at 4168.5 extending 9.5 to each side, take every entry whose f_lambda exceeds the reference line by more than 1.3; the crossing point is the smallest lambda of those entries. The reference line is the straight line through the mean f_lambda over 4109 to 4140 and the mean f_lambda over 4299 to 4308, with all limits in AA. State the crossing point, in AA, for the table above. 4160.24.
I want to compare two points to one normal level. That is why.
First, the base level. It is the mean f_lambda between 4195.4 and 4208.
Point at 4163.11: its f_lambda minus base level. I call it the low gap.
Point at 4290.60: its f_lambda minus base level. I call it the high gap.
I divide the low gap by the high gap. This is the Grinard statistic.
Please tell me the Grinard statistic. -1.8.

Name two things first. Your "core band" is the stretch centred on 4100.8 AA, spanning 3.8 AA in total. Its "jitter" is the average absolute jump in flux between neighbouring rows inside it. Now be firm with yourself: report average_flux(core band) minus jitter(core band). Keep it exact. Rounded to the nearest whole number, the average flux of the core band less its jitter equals 21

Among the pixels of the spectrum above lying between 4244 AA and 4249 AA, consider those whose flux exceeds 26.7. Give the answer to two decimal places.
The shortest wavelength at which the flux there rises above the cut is 4244.42 AA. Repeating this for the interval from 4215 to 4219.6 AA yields 4215.20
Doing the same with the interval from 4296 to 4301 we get 4296.54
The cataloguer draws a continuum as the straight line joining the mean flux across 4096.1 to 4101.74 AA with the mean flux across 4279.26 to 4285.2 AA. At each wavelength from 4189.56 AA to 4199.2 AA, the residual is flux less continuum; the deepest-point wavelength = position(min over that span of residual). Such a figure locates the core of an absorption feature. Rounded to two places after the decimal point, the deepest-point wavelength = 4198.73 AA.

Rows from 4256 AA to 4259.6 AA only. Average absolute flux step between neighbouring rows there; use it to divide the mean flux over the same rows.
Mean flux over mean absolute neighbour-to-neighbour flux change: 6.3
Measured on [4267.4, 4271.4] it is 5.0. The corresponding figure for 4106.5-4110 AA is 25.9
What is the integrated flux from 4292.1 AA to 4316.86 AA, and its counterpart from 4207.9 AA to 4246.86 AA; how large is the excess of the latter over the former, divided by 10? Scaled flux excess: 41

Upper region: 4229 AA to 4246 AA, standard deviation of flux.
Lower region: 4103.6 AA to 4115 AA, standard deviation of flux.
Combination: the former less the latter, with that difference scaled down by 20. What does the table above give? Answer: 0.10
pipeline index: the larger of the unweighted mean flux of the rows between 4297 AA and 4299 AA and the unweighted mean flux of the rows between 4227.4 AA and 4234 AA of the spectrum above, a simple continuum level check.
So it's 25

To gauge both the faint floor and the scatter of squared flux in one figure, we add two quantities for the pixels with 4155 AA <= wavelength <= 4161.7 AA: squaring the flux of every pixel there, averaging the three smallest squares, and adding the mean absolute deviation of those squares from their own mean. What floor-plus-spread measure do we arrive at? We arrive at 737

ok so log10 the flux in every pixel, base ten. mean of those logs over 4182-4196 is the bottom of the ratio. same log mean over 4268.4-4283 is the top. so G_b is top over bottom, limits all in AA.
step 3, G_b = 0.97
